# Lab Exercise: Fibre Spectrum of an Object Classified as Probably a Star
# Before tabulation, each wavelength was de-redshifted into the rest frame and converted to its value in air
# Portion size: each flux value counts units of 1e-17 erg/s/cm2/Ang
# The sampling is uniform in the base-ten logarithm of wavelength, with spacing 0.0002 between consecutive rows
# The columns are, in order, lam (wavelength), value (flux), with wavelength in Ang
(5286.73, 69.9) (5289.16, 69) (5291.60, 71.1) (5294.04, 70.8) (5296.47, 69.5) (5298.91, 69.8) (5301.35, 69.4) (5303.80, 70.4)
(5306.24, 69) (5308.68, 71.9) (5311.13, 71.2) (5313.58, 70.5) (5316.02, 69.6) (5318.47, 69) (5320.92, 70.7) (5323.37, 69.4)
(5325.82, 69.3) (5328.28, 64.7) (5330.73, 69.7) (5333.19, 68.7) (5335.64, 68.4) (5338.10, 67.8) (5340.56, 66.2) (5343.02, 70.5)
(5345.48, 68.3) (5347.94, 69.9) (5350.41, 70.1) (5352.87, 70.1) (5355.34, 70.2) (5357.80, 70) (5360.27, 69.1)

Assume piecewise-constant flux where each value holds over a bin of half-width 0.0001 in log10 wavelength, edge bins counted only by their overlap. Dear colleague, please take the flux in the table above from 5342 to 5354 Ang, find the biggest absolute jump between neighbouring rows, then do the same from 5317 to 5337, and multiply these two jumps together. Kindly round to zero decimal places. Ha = 11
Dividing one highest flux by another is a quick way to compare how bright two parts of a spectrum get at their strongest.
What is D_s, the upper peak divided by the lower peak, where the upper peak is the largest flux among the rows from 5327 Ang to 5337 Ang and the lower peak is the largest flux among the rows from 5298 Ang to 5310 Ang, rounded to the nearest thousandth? 0.969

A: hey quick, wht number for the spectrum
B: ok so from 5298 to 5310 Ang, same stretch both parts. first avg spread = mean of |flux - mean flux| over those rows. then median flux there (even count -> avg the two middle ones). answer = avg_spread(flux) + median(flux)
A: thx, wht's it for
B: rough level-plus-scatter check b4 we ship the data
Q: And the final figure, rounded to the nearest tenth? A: 70.6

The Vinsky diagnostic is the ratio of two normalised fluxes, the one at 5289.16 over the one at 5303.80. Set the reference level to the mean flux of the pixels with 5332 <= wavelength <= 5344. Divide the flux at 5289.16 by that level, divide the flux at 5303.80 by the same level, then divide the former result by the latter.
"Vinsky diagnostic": 0.98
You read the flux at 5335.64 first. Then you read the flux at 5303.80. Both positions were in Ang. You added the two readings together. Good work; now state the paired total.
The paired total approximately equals 139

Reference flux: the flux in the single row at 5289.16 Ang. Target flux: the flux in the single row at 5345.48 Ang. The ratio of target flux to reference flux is 0.99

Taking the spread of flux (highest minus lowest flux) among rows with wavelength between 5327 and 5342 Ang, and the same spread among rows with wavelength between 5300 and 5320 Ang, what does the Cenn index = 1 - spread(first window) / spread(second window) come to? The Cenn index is -0.7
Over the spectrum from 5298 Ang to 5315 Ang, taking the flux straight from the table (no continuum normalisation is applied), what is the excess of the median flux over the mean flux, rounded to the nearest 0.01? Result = 0.09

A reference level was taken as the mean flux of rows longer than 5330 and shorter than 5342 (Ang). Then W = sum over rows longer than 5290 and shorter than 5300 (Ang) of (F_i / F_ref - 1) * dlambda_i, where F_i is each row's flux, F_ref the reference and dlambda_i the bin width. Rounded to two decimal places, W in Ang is 0.31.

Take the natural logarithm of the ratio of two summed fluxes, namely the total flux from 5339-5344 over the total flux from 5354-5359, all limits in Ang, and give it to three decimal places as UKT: -0.025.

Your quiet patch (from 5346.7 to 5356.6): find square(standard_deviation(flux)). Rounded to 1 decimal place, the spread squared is 0.0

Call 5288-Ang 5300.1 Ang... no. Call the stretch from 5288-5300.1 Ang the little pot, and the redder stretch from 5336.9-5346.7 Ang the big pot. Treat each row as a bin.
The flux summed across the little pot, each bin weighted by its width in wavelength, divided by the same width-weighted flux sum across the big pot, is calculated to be 1.27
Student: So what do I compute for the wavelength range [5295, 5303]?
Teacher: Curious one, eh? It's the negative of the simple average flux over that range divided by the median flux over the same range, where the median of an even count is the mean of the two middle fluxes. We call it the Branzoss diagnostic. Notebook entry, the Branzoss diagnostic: -1.00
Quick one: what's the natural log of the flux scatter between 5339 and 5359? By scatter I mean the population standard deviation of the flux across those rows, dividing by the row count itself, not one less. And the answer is 0.3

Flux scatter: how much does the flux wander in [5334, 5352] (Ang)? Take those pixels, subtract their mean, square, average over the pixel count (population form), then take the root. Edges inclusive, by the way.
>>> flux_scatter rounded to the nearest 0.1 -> 1.4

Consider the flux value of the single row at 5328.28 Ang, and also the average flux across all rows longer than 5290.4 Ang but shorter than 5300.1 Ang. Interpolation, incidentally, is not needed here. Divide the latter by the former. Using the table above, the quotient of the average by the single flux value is 1.09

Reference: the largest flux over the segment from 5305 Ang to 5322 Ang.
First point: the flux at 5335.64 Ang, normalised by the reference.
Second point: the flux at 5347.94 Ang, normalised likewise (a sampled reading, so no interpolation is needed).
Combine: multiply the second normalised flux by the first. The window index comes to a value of 0.925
